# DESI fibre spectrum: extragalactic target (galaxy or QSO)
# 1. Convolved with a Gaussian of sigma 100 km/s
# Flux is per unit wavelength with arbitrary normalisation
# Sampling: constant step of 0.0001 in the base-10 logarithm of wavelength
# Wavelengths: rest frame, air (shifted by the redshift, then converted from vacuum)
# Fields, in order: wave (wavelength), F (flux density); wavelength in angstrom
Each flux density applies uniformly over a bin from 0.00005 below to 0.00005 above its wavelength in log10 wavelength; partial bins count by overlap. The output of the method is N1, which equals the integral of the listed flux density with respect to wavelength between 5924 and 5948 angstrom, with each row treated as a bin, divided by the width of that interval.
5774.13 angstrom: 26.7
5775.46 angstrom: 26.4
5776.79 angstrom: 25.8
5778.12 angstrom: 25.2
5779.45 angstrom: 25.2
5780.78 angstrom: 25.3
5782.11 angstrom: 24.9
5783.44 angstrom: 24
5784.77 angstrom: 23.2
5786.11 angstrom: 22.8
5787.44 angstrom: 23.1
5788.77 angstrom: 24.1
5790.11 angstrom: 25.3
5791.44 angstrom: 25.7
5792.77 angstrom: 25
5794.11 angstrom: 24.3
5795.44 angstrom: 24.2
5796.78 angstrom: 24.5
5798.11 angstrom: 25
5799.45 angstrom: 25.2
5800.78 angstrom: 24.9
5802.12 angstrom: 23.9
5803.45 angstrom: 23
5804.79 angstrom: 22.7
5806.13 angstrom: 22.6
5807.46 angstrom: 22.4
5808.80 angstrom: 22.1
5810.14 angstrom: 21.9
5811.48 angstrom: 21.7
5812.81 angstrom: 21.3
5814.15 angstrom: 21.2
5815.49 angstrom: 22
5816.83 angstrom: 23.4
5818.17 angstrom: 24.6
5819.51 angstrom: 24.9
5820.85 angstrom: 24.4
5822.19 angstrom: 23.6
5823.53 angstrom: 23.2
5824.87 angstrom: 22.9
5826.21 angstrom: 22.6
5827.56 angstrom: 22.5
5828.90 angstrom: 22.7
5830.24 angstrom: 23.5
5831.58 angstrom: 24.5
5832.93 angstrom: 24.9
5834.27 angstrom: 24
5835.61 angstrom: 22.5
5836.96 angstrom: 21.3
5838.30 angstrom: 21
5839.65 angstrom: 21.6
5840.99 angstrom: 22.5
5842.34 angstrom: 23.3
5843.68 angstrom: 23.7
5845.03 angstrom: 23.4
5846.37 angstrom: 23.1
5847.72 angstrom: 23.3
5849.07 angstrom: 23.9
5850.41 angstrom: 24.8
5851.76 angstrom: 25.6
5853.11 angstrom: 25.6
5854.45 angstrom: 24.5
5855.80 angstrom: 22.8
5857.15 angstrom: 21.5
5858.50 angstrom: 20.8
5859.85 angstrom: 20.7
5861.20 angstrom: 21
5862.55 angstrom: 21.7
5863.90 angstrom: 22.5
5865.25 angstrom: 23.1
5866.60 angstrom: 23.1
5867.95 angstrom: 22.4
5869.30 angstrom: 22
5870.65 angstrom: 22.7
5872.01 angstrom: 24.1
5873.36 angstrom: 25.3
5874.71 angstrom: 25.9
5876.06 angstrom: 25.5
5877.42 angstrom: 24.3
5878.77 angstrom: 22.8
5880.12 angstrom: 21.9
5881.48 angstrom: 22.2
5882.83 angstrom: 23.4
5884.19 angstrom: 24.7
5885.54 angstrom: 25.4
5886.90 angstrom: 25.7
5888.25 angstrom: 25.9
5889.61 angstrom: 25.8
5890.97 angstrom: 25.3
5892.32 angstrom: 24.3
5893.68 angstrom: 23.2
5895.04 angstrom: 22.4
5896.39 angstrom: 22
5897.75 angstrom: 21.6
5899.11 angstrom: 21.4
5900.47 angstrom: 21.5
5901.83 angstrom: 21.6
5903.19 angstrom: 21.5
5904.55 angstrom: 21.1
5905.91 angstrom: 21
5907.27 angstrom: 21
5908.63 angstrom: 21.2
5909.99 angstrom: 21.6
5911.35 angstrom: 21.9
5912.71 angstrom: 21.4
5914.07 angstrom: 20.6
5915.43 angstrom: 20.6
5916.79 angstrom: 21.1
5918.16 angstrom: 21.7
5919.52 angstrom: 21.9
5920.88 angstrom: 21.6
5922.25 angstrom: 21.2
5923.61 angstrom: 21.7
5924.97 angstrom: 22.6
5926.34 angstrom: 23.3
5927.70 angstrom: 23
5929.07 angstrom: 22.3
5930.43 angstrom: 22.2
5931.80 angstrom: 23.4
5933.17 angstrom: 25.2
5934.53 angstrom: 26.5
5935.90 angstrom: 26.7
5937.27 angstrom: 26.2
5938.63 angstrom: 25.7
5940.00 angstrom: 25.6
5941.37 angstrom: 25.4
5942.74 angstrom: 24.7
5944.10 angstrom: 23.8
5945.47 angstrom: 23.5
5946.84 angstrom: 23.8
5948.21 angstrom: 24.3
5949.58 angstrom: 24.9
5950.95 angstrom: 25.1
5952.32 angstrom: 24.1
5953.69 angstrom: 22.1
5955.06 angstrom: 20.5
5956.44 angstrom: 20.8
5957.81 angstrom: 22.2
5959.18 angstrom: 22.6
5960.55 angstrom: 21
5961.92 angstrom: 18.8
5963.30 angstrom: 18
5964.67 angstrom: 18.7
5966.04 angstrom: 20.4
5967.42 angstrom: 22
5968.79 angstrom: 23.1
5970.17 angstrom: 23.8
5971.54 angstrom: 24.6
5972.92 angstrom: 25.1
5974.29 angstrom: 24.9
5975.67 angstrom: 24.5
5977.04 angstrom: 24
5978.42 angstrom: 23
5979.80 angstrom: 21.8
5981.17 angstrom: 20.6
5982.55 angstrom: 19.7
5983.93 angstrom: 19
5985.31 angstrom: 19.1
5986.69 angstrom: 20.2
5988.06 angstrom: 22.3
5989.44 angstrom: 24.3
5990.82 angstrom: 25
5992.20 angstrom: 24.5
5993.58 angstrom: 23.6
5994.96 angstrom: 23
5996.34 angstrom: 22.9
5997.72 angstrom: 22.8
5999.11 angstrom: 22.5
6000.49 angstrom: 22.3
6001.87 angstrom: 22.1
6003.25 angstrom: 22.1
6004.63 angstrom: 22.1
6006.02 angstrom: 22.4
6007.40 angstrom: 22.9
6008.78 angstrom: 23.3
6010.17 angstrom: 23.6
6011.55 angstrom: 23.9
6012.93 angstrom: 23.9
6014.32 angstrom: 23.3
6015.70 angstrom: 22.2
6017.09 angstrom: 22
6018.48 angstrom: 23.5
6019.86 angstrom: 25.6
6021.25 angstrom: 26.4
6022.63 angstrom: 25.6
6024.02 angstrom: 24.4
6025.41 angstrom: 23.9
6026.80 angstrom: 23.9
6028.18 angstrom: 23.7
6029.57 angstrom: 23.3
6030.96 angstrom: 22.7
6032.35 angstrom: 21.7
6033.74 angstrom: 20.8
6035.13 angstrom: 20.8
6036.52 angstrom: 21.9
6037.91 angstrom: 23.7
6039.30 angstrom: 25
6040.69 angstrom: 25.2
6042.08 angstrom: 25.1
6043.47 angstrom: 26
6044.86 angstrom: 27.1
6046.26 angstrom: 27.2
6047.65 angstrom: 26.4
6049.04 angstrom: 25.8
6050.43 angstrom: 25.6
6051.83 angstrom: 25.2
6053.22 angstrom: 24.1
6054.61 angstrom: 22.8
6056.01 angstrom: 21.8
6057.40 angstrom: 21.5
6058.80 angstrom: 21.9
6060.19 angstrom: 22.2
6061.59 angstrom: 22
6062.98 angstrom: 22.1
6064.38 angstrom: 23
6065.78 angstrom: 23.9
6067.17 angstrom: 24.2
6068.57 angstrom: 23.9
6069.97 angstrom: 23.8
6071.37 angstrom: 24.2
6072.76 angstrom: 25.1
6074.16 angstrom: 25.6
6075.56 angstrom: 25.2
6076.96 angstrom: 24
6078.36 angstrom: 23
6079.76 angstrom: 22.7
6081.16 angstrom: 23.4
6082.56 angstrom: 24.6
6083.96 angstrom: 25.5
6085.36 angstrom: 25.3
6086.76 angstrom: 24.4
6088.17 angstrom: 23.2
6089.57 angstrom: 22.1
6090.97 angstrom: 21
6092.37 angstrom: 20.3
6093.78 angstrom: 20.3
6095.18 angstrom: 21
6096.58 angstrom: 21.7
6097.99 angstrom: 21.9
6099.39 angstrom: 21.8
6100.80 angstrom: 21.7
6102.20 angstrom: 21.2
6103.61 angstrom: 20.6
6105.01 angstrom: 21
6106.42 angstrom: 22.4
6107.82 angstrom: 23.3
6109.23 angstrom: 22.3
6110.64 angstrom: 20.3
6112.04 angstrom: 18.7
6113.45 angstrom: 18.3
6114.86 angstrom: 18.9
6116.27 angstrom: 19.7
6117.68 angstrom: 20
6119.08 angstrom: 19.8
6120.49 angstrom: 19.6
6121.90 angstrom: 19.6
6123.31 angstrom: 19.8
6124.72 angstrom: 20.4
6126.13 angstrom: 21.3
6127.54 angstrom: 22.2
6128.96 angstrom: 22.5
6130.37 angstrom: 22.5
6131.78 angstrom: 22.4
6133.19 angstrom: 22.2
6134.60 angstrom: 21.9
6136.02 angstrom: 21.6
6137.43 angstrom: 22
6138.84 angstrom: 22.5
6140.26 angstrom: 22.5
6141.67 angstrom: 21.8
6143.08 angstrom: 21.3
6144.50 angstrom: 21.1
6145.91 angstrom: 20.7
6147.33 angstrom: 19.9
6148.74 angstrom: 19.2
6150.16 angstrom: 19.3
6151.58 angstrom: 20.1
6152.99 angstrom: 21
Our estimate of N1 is 24.3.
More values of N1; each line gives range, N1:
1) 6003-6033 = 23.5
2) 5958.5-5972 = 21.2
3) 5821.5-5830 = 22.9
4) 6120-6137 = 21.4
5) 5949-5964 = 21.8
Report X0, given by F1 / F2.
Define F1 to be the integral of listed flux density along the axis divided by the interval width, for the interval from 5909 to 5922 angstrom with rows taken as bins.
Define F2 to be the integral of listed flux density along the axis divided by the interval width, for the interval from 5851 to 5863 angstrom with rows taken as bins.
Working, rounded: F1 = 21.4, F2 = 22.7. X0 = 0.94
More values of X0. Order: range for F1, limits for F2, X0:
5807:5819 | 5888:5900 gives 0.95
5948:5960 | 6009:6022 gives 0.96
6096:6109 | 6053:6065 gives 0.98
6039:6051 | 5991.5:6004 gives 1.14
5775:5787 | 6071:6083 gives 1.02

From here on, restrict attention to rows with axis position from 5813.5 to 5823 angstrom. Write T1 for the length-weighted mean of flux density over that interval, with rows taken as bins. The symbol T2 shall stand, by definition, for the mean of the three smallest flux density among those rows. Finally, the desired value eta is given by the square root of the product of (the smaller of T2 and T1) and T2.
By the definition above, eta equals 22.2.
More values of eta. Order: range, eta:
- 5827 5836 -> 22.6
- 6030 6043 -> 21.1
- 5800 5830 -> 21.4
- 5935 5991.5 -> 18.5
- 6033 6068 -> 21.0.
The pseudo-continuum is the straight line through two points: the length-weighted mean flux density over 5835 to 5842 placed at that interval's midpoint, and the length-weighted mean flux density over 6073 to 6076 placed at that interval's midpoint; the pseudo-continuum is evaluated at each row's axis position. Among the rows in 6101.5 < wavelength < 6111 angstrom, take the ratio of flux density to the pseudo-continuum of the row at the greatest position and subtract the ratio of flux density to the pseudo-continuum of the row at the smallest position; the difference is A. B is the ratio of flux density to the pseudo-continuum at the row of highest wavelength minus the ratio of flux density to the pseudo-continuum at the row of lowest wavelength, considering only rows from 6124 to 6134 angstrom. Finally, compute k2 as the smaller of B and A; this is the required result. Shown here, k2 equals -0.039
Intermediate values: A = -0.04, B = 0.06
